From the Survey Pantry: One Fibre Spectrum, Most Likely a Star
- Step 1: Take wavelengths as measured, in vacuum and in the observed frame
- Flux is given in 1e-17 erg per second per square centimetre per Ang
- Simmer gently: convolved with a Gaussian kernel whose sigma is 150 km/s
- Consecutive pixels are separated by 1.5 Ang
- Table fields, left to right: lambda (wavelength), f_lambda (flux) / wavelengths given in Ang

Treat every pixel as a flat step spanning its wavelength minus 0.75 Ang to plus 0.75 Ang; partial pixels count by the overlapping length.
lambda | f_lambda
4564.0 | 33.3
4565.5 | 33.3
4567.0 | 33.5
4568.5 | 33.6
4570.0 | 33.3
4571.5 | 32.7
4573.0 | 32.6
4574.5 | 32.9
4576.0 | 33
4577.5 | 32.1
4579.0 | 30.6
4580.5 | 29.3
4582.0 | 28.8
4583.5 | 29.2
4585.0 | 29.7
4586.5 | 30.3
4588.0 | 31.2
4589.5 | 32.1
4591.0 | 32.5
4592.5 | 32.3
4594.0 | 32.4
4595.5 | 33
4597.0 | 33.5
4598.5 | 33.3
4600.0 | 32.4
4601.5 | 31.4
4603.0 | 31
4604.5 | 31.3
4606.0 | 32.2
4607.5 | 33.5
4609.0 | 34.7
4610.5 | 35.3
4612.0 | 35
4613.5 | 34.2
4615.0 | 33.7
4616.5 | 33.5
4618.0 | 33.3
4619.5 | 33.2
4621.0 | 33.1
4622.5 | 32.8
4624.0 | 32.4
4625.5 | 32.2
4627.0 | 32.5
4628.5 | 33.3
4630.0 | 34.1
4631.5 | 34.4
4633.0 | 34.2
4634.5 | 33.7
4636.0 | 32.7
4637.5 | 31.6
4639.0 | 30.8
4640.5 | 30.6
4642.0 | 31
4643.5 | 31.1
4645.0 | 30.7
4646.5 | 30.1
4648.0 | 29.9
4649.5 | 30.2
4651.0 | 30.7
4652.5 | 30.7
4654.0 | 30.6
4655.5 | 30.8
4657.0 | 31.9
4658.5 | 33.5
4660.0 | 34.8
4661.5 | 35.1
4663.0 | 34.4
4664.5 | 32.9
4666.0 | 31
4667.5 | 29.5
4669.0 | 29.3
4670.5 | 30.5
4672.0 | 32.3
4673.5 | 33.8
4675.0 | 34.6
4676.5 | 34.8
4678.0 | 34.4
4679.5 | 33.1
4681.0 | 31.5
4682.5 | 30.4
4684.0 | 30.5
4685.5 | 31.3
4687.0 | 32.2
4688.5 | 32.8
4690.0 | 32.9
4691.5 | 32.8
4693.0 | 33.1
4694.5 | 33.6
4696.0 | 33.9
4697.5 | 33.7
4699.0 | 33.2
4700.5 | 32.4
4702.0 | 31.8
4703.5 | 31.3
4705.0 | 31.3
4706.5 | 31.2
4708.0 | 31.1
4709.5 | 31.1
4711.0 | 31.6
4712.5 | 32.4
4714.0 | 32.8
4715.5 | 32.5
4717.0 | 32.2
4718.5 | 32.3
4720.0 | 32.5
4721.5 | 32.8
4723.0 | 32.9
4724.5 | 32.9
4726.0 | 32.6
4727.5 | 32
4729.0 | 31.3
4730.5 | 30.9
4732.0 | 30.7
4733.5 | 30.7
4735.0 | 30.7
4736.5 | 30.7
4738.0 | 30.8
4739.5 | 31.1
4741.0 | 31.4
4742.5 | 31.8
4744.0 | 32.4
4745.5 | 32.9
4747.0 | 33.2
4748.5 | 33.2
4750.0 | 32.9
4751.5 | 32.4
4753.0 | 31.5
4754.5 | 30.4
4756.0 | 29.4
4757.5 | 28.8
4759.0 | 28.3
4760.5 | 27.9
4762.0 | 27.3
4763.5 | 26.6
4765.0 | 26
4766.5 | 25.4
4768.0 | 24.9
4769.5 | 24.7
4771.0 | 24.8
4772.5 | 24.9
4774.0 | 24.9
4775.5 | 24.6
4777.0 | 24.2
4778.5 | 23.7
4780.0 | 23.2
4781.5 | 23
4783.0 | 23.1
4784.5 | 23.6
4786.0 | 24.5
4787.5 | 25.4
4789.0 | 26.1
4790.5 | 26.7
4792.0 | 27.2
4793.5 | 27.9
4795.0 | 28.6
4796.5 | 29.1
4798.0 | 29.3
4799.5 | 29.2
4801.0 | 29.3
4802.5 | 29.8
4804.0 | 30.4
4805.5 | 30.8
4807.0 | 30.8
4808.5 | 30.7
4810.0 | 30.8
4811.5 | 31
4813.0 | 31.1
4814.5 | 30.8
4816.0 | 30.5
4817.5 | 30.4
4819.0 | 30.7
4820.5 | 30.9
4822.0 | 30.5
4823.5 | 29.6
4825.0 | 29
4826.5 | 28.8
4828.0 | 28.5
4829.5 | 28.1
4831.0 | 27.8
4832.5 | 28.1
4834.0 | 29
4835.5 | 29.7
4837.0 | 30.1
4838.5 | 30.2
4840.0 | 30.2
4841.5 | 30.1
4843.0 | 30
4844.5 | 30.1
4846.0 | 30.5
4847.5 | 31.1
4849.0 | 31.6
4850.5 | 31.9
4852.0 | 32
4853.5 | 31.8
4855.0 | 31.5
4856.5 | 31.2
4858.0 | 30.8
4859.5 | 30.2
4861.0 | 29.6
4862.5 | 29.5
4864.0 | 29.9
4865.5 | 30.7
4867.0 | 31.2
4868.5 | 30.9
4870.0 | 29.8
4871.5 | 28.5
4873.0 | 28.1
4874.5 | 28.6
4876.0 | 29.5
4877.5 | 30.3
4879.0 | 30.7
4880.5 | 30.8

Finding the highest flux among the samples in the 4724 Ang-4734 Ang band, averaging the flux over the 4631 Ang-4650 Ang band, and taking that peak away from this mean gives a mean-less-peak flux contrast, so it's -1.3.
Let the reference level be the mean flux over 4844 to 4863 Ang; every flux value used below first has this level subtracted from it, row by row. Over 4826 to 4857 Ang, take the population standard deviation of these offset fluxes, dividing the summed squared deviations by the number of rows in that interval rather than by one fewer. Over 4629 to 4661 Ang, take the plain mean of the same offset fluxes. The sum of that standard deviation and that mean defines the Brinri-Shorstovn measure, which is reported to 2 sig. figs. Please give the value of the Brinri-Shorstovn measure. 2.2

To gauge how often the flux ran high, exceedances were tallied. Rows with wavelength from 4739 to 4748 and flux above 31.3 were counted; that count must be 5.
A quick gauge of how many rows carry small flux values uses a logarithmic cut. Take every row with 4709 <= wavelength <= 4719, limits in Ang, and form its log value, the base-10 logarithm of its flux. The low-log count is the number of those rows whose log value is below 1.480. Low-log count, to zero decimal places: 0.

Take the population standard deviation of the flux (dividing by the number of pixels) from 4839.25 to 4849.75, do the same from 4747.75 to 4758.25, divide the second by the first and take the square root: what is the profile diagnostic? 1.69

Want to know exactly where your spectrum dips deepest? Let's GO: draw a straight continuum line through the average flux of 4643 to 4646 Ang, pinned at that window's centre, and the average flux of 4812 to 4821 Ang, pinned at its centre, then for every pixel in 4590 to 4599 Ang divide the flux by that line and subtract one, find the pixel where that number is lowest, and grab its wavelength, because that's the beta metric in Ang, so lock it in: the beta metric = 4592.5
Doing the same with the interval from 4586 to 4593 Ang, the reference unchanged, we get 4586.5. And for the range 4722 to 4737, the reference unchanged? 4732.0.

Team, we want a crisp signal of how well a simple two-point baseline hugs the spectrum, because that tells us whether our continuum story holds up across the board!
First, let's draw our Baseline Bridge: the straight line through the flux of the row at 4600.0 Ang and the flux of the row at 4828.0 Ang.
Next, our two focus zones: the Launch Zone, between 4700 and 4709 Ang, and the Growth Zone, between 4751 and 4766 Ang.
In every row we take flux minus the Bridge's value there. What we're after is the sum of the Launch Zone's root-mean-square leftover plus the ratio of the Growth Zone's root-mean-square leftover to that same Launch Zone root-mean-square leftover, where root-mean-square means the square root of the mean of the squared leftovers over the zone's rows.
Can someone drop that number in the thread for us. 3.09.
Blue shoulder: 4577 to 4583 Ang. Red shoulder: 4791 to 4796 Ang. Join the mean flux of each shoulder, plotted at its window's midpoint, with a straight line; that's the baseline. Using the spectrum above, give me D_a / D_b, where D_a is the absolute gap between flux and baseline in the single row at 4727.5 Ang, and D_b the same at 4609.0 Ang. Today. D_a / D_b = 0.70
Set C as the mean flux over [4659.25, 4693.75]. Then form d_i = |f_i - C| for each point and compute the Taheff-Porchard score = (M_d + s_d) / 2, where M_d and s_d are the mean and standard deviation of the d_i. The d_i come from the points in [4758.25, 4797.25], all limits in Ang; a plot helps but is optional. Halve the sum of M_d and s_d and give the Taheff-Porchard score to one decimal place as 4.3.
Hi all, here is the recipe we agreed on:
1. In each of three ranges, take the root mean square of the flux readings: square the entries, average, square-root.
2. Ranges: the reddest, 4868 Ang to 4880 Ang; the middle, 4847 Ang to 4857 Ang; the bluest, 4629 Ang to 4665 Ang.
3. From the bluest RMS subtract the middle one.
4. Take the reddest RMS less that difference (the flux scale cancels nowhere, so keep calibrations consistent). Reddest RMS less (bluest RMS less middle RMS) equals 29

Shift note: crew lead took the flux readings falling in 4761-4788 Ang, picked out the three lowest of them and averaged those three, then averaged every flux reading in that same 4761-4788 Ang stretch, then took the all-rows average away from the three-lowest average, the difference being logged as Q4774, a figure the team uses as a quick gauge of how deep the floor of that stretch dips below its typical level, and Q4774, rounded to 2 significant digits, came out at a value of -1.6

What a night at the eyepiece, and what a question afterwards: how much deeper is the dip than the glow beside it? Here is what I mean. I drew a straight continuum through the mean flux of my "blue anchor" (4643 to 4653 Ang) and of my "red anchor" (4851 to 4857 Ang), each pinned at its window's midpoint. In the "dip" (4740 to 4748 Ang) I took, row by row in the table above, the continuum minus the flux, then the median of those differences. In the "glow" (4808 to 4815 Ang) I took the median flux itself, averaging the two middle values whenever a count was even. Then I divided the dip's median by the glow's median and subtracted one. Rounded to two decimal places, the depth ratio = -1.04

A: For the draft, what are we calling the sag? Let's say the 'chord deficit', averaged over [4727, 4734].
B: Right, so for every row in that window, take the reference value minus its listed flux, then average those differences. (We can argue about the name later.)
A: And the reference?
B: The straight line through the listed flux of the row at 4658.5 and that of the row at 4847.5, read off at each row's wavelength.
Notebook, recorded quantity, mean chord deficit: 1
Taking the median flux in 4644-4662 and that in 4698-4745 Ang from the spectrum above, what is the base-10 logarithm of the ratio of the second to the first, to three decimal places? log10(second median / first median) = 0.015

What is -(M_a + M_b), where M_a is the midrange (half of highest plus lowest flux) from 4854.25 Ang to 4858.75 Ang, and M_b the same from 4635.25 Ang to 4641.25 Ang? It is -62.8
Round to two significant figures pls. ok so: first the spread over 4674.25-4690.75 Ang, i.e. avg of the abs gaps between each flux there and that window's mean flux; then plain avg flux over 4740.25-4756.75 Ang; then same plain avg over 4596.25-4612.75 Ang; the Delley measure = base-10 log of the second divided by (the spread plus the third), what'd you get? -0.031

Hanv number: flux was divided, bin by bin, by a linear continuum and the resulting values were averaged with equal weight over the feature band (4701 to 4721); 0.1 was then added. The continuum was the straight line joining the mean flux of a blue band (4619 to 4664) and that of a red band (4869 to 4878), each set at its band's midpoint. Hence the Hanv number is 1.12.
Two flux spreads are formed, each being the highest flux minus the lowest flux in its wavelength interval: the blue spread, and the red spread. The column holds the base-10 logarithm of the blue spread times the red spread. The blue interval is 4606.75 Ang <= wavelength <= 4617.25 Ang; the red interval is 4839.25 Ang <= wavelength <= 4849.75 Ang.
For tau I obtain 0.5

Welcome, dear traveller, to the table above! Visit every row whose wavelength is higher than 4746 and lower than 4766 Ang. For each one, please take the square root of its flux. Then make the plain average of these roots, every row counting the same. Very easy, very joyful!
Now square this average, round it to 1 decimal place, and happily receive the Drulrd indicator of 29.8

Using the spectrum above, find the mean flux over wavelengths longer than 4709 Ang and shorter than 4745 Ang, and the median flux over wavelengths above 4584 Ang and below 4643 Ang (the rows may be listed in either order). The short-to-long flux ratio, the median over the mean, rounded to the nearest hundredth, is 1.03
